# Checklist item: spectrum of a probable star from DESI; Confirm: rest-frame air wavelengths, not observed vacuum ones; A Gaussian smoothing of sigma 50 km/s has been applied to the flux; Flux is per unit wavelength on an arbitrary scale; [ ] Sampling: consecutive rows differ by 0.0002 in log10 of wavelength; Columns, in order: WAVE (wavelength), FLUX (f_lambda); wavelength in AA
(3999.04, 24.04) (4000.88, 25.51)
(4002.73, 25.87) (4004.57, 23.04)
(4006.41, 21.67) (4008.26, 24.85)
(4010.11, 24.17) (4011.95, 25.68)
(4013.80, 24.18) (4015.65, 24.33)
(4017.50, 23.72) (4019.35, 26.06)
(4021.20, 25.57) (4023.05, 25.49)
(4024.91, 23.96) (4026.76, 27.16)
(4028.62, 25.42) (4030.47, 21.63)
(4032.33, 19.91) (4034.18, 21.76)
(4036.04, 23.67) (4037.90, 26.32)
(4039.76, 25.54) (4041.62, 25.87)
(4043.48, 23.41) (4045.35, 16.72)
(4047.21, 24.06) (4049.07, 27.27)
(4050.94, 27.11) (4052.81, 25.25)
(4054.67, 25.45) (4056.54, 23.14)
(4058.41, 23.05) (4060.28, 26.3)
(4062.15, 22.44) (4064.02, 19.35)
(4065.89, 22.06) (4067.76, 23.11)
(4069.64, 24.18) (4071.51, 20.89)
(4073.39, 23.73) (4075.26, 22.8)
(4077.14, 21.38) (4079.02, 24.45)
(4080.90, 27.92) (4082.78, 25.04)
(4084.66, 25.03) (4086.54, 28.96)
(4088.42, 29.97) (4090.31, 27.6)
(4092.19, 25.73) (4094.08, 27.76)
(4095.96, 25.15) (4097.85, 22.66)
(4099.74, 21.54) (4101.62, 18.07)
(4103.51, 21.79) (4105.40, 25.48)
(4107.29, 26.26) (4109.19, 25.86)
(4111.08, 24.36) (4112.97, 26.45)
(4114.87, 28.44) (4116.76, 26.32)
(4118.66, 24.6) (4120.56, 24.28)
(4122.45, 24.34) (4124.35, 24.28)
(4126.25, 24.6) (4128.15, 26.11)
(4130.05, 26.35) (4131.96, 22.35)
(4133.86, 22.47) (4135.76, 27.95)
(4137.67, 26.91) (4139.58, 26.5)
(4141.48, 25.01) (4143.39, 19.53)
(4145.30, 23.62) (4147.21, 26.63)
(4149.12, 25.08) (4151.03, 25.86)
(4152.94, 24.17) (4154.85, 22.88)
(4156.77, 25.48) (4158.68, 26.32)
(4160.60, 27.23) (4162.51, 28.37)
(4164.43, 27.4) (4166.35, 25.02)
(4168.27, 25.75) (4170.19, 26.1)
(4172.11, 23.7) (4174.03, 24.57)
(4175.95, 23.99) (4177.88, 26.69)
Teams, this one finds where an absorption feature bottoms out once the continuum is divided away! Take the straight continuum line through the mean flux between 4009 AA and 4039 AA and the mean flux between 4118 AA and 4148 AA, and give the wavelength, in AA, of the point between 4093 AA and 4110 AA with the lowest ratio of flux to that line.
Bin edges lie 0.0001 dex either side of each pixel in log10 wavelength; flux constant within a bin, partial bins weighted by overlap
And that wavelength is 4101.62 AA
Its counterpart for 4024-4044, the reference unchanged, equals 4032.33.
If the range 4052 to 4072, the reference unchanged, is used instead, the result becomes 4064.02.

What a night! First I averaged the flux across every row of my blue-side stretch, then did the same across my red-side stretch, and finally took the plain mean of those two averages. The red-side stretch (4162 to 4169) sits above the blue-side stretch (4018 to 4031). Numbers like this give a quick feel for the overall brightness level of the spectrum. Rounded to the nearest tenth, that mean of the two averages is 25.8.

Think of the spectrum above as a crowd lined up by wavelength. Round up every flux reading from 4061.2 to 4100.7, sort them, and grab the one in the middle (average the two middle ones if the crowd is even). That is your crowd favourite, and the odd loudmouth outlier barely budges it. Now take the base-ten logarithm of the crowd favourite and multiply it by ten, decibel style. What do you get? 13.8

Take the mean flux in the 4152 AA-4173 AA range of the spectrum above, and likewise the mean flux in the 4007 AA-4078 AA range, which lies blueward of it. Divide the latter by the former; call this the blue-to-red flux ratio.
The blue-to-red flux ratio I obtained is 0.93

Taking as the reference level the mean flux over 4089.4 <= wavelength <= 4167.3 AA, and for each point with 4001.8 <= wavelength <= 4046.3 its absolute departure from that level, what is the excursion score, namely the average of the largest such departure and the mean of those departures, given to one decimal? 5.0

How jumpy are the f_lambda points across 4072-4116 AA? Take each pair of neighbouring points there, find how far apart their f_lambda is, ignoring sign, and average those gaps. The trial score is 2.13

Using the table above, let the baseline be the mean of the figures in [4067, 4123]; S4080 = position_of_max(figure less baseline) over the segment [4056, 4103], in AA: 4088.42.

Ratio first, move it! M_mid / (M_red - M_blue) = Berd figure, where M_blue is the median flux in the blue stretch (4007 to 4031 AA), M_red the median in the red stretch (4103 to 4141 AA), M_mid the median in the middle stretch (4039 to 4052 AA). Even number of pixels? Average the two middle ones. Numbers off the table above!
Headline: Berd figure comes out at 31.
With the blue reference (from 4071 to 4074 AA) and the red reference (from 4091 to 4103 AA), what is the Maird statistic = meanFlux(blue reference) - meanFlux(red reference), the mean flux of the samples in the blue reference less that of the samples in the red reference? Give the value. -1.2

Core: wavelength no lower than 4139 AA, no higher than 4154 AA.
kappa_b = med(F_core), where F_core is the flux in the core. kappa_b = 25.0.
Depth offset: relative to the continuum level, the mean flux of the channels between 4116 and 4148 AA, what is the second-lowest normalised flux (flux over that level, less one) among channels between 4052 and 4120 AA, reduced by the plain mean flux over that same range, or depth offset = -24.7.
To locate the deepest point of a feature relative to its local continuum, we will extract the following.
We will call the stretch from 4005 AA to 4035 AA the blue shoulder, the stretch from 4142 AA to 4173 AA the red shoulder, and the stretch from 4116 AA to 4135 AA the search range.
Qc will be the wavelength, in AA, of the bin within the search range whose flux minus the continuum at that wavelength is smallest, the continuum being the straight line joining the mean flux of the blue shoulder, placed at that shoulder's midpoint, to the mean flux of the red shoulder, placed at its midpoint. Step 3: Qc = 4131.96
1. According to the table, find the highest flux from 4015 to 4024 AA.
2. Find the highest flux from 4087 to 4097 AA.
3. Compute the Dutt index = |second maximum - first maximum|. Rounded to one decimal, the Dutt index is 3.9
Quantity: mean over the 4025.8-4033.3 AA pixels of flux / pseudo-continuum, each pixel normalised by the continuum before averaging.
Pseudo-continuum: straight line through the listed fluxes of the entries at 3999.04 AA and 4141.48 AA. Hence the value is 0.97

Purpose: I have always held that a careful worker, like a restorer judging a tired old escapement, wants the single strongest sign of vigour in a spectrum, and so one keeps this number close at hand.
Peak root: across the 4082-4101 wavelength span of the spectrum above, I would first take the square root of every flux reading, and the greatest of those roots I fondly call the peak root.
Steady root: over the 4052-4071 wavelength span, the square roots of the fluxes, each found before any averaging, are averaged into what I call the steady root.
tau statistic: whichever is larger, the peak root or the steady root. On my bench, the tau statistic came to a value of 5.47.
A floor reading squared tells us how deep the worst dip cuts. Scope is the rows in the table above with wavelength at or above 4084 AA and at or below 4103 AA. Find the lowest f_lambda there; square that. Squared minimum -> 327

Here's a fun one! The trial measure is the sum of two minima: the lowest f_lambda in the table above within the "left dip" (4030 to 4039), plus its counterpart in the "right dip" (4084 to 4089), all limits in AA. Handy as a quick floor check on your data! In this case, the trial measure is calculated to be 44.9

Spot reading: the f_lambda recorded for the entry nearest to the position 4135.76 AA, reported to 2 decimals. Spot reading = 27.95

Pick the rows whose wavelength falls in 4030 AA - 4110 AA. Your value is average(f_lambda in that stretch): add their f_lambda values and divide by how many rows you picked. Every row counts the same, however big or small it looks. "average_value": 24.1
